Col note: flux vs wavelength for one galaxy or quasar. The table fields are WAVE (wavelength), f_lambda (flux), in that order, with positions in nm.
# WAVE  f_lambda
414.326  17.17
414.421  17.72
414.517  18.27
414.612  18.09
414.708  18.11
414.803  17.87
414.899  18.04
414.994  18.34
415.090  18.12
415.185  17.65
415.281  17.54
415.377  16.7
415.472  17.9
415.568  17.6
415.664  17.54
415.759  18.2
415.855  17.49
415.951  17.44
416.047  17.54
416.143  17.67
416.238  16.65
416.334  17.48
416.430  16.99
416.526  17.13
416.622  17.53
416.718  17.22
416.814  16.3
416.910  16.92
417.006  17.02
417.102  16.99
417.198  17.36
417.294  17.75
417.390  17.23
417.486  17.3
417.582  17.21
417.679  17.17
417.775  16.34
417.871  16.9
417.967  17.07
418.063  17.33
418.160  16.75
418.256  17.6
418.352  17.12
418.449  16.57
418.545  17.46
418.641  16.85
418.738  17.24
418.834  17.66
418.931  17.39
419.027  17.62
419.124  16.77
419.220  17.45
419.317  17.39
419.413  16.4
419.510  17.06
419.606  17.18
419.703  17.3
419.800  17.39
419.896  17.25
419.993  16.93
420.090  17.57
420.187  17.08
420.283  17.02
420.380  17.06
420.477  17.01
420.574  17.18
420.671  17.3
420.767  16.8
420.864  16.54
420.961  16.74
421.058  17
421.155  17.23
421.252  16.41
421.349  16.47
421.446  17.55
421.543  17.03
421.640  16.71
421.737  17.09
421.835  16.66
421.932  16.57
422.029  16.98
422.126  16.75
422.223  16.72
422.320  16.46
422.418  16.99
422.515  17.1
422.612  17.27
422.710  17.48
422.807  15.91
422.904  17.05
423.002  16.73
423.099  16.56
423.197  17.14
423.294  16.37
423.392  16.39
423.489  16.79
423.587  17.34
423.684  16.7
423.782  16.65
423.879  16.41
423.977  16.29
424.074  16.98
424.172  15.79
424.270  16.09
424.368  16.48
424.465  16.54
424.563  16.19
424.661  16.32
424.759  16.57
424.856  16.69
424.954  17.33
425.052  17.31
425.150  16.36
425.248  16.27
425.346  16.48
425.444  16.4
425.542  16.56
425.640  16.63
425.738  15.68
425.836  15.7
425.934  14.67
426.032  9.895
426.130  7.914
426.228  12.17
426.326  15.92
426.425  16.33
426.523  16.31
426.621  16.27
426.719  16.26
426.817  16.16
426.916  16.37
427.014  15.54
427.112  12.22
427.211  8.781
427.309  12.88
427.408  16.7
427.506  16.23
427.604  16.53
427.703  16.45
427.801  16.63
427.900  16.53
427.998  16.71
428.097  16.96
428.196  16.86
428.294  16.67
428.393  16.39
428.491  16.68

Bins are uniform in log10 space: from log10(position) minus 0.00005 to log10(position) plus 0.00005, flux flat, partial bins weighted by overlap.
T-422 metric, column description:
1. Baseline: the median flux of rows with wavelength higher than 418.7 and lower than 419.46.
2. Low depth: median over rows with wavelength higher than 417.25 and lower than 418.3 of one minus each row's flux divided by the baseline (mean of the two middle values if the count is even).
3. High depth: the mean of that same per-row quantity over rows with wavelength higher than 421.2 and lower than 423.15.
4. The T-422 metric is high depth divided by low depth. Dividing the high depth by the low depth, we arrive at 3.1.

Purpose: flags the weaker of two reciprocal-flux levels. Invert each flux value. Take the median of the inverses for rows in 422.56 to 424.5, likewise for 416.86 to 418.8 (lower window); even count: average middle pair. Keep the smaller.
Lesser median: 0.0583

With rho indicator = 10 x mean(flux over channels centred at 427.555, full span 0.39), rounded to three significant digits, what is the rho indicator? 165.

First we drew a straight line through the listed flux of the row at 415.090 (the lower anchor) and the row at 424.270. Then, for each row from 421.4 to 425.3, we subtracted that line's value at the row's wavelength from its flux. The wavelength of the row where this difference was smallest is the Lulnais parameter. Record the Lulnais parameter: 422.807 nm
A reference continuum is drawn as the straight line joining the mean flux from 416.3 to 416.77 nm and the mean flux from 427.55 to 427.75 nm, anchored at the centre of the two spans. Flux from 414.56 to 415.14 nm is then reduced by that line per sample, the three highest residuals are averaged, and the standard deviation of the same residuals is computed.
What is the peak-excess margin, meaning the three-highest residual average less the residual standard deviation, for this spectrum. 0.7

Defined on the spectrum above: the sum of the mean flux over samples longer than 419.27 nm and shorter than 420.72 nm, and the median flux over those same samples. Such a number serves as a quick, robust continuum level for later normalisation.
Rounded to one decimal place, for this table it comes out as 34.3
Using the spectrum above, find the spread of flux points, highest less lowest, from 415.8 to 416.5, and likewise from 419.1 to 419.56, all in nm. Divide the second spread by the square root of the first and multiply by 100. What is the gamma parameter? 104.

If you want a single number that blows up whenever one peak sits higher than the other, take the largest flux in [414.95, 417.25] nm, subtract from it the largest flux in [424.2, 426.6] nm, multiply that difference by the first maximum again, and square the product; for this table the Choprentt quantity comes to 343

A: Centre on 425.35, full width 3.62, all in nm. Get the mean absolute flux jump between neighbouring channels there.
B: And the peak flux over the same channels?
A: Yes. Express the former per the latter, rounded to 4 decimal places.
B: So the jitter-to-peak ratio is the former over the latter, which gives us 0.0456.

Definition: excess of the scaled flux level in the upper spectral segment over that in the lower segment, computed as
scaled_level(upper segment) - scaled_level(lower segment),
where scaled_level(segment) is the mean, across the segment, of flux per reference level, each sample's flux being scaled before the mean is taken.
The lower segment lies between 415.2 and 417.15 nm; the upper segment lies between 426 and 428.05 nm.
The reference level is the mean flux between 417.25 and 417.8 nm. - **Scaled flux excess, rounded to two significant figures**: -0.15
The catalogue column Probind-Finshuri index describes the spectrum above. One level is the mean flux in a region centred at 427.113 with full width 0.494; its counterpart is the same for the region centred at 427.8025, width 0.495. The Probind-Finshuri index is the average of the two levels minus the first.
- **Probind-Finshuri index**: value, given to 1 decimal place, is 1.7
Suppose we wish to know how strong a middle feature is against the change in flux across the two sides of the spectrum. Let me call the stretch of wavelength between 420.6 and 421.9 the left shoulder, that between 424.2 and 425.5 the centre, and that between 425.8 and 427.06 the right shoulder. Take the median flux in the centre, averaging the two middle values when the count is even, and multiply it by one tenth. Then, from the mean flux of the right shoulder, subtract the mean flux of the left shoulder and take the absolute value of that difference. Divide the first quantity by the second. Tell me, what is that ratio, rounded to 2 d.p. 0.71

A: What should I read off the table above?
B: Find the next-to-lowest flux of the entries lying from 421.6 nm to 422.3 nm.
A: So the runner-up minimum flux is 16.66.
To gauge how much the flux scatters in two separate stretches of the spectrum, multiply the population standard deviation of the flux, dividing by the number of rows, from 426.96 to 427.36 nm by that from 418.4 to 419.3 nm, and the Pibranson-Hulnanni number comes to 0.90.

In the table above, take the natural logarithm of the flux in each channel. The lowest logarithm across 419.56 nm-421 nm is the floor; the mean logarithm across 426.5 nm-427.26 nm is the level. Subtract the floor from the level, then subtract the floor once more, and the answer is -2.94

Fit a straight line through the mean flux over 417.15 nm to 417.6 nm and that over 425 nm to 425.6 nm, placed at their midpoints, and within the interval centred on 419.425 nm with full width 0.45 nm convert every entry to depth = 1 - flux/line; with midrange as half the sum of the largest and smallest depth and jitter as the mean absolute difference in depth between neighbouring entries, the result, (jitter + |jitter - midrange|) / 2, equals 0.019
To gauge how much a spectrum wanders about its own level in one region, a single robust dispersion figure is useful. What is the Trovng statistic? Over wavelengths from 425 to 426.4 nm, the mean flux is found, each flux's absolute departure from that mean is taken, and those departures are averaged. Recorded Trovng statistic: 2.11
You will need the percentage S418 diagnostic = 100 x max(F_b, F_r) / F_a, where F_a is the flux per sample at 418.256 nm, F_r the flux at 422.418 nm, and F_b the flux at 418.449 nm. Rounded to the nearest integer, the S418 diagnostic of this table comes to 97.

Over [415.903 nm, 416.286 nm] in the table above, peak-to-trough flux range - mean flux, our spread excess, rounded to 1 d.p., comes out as -16.3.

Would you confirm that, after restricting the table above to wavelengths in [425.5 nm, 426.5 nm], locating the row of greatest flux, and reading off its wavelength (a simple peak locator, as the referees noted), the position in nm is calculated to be 425.640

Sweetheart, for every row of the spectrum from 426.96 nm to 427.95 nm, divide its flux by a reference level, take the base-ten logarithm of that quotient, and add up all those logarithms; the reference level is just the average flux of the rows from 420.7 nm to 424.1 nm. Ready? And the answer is -0.61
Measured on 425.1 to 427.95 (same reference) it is -1.59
